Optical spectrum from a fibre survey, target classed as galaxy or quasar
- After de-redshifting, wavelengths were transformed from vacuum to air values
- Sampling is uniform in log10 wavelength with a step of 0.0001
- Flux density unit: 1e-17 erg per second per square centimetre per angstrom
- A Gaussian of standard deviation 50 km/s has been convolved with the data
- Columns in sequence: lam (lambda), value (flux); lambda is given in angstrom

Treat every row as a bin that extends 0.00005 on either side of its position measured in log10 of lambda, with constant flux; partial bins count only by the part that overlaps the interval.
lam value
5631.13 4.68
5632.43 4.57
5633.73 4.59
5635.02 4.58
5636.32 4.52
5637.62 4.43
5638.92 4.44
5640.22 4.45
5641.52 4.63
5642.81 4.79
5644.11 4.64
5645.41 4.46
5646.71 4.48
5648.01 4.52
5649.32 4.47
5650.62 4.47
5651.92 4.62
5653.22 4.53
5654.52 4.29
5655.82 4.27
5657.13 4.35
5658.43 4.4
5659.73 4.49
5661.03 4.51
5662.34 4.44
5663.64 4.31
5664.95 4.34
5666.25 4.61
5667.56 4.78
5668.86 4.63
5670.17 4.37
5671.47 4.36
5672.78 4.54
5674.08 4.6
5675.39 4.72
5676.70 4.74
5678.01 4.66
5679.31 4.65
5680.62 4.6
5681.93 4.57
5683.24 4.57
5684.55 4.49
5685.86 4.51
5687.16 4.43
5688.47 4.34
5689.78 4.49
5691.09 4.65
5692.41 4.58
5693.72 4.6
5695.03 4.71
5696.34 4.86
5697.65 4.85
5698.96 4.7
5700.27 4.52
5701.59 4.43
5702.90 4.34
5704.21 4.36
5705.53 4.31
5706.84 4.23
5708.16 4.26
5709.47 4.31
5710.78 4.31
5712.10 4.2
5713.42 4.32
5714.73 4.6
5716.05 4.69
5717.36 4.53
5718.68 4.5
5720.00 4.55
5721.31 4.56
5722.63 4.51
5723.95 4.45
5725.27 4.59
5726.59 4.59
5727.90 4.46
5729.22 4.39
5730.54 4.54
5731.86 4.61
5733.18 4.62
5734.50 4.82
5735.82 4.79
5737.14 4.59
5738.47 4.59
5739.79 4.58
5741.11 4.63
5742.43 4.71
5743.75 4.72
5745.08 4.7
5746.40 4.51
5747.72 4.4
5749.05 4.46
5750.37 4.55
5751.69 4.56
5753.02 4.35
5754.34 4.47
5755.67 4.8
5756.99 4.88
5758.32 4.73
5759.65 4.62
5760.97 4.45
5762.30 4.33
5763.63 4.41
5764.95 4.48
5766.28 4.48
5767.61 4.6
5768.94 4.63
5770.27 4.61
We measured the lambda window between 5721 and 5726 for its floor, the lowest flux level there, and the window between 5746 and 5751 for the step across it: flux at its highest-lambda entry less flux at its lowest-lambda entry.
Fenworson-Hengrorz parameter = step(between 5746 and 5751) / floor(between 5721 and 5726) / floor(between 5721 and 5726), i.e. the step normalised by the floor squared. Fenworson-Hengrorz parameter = 0.0020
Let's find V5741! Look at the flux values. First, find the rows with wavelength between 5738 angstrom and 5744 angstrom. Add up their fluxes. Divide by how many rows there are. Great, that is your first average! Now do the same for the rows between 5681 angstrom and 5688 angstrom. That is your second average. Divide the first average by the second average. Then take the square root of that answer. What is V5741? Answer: 1.01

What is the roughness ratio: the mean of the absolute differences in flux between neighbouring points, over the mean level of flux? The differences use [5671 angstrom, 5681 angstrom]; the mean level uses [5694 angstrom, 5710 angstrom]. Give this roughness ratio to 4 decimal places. 0.0165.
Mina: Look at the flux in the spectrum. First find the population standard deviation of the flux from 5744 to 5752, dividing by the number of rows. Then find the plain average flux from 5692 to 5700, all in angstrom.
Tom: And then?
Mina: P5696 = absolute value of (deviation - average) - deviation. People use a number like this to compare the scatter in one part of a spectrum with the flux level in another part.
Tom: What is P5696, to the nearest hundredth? 4.53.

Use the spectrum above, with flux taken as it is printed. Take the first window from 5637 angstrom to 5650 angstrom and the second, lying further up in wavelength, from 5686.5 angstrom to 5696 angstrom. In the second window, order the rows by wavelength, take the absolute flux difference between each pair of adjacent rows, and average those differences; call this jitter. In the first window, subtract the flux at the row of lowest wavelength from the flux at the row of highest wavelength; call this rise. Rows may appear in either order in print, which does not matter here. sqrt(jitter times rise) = 0.06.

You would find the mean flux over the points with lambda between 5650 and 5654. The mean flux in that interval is 4.54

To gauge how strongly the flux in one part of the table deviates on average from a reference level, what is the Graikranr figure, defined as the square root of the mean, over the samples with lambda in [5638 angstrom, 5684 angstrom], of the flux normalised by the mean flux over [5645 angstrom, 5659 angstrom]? 1.009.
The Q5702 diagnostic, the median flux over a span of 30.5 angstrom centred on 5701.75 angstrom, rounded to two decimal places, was 4.43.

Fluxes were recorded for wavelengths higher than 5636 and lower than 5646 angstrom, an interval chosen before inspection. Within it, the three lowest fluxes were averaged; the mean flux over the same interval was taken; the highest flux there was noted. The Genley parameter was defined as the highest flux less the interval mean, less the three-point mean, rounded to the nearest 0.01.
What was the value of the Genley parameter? -4.20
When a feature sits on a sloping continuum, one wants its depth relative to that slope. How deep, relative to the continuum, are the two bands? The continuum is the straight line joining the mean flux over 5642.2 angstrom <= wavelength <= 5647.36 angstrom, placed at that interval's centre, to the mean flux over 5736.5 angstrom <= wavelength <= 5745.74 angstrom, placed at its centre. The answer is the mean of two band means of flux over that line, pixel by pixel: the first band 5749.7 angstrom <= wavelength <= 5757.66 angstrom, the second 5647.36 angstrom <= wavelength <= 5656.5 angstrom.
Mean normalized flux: 0.979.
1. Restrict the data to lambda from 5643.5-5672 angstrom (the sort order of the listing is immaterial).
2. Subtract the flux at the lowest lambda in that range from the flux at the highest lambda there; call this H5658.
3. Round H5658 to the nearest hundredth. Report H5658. -0.28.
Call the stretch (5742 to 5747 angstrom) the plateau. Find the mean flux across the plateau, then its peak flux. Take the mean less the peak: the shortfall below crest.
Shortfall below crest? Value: -0.06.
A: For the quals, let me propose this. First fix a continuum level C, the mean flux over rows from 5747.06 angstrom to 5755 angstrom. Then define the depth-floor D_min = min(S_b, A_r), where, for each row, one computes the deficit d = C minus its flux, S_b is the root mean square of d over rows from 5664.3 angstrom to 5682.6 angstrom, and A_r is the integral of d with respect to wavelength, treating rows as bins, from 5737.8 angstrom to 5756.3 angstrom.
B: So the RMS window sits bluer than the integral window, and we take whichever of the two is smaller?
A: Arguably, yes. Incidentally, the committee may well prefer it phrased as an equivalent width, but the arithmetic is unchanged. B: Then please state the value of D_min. -2.0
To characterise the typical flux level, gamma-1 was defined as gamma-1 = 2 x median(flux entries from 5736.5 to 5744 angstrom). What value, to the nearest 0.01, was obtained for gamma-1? 9.22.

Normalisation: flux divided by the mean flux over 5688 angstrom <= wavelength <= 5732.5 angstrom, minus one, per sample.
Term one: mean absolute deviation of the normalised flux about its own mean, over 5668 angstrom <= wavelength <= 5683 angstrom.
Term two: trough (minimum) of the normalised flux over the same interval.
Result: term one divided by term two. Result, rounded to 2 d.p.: -0.66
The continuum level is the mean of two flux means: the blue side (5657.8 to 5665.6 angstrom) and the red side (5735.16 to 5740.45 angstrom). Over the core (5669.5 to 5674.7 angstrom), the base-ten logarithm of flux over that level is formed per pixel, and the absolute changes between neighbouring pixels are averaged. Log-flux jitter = 0.0081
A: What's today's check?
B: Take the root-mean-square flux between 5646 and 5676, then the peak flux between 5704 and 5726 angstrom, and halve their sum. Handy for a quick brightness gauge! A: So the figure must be 4.59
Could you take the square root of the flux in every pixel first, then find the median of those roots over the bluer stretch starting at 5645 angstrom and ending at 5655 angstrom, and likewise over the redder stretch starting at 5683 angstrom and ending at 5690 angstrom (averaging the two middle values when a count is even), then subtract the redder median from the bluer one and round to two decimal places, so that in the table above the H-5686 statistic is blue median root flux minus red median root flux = 0.00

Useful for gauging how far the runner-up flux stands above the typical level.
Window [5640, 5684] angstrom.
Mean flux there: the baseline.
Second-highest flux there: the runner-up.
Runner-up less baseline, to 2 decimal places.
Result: 0.25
